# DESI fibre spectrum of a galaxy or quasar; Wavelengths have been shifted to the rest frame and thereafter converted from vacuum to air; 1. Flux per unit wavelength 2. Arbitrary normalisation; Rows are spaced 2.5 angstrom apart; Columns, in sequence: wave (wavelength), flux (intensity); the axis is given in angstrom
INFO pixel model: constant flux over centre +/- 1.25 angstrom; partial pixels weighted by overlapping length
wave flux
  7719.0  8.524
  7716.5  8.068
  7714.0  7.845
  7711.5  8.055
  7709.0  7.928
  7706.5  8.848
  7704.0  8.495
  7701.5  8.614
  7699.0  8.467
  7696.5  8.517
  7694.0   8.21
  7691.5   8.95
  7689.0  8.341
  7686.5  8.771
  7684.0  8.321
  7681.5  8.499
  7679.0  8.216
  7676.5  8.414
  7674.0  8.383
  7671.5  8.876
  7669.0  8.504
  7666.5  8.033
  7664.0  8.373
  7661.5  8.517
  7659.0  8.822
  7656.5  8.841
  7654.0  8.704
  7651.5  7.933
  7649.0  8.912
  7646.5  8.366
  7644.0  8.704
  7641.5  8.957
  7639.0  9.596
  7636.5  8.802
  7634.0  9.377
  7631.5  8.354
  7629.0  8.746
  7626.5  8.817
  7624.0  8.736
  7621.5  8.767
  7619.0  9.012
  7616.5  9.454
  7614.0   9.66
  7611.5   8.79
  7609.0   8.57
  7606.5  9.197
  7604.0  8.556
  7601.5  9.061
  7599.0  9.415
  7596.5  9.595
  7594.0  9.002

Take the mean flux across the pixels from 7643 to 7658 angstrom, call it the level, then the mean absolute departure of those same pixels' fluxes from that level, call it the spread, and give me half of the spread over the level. 0.017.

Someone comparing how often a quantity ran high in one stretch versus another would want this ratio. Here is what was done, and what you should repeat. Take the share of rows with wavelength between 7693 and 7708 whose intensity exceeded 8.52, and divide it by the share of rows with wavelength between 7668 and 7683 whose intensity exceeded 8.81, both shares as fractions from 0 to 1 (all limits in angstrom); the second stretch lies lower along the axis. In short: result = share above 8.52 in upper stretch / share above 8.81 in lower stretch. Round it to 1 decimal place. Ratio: 2.0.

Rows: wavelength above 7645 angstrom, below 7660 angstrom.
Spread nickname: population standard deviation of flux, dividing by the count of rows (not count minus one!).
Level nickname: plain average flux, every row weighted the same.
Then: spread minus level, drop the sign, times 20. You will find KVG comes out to 165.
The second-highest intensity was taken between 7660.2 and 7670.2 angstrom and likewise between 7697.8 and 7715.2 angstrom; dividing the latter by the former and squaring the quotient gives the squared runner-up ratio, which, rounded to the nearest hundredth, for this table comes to 1.03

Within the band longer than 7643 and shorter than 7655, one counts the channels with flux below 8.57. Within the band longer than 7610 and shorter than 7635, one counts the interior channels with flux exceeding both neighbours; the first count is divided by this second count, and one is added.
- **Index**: 2.00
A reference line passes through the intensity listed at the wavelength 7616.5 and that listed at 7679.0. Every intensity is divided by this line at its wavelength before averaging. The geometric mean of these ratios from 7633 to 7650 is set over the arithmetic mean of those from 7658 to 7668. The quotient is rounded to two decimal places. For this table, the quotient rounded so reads 1.01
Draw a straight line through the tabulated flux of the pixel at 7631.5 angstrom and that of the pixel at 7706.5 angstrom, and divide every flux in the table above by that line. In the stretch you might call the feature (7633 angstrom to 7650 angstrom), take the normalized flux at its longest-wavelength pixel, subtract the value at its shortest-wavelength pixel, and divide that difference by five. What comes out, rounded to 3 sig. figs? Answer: -0.0136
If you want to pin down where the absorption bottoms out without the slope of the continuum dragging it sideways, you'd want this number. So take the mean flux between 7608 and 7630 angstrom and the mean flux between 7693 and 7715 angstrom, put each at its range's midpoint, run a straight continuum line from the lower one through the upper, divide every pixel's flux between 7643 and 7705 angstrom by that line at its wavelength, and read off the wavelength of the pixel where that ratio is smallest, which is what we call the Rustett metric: 7651.5 angstrom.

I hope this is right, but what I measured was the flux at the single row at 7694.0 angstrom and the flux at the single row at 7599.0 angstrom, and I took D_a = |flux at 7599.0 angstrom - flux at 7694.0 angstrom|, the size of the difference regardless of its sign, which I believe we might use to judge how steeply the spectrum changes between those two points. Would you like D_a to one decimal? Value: 1.2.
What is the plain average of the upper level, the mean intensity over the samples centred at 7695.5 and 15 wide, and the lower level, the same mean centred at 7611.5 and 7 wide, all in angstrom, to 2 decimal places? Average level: 8.76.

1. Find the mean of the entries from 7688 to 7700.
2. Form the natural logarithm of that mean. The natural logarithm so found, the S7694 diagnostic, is 2.14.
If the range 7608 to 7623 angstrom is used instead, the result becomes 2.20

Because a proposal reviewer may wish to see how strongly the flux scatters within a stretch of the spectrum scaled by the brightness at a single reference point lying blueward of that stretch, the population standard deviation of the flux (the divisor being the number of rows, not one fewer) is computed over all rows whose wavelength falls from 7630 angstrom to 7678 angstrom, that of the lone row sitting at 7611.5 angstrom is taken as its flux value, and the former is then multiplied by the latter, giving 3.5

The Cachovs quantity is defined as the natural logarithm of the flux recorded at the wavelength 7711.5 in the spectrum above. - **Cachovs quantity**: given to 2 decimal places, 2.09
